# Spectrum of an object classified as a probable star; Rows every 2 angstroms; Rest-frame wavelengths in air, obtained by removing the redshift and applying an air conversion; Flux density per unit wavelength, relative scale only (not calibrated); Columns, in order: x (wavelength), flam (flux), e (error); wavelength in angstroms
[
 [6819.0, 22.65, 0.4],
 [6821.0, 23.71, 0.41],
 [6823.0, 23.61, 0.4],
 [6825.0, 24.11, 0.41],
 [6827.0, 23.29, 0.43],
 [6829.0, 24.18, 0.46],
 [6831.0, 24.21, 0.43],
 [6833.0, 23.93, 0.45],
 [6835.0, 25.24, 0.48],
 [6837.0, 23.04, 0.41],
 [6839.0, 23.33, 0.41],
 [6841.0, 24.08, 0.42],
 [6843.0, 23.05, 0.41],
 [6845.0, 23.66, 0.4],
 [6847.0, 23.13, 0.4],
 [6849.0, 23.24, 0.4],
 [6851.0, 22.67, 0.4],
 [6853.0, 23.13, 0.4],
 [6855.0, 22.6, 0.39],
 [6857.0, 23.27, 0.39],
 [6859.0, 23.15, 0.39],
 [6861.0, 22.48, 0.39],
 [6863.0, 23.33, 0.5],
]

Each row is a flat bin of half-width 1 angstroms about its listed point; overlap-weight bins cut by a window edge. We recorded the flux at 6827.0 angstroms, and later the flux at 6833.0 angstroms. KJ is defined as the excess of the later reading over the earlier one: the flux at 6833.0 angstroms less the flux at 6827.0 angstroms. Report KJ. 0.6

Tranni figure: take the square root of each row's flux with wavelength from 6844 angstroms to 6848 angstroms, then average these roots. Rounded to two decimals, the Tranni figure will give 4.84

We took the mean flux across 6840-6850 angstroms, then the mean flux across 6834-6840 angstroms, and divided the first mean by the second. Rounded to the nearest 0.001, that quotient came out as 0.982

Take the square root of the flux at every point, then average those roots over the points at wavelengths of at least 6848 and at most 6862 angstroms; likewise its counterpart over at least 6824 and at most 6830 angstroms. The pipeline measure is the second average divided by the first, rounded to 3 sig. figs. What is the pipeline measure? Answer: 1.02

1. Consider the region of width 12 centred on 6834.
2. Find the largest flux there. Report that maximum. 25.24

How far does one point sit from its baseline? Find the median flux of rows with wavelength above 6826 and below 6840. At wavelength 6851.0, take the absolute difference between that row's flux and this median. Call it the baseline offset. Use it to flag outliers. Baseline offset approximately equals 1.26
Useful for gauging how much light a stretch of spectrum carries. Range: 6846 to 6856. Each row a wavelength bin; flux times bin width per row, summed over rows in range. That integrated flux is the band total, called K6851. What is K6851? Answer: 230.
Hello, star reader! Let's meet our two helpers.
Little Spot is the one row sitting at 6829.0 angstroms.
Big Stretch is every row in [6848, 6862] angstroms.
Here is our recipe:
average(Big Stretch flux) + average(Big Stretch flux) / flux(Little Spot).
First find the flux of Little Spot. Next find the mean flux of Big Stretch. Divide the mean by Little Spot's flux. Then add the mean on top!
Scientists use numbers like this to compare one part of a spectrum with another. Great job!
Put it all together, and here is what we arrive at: 23.9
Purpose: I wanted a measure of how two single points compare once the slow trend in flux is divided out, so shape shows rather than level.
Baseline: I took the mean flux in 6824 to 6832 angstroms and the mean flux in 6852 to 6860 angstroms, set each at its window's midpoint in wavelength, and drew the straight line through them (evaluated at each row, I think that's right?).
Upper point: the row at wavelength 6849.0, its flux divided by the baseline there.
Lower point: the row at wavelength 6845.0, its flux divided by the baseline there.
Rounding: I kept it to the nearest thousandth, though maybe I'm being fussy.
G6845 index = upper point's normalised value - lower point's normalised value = -0.012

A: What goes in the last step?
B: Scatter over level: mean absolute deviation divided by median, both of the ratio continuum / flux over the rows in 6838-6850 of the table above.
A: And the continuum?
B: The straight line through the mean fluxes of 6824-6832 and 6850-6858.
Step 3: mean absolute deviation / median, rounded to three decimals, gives 0.012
